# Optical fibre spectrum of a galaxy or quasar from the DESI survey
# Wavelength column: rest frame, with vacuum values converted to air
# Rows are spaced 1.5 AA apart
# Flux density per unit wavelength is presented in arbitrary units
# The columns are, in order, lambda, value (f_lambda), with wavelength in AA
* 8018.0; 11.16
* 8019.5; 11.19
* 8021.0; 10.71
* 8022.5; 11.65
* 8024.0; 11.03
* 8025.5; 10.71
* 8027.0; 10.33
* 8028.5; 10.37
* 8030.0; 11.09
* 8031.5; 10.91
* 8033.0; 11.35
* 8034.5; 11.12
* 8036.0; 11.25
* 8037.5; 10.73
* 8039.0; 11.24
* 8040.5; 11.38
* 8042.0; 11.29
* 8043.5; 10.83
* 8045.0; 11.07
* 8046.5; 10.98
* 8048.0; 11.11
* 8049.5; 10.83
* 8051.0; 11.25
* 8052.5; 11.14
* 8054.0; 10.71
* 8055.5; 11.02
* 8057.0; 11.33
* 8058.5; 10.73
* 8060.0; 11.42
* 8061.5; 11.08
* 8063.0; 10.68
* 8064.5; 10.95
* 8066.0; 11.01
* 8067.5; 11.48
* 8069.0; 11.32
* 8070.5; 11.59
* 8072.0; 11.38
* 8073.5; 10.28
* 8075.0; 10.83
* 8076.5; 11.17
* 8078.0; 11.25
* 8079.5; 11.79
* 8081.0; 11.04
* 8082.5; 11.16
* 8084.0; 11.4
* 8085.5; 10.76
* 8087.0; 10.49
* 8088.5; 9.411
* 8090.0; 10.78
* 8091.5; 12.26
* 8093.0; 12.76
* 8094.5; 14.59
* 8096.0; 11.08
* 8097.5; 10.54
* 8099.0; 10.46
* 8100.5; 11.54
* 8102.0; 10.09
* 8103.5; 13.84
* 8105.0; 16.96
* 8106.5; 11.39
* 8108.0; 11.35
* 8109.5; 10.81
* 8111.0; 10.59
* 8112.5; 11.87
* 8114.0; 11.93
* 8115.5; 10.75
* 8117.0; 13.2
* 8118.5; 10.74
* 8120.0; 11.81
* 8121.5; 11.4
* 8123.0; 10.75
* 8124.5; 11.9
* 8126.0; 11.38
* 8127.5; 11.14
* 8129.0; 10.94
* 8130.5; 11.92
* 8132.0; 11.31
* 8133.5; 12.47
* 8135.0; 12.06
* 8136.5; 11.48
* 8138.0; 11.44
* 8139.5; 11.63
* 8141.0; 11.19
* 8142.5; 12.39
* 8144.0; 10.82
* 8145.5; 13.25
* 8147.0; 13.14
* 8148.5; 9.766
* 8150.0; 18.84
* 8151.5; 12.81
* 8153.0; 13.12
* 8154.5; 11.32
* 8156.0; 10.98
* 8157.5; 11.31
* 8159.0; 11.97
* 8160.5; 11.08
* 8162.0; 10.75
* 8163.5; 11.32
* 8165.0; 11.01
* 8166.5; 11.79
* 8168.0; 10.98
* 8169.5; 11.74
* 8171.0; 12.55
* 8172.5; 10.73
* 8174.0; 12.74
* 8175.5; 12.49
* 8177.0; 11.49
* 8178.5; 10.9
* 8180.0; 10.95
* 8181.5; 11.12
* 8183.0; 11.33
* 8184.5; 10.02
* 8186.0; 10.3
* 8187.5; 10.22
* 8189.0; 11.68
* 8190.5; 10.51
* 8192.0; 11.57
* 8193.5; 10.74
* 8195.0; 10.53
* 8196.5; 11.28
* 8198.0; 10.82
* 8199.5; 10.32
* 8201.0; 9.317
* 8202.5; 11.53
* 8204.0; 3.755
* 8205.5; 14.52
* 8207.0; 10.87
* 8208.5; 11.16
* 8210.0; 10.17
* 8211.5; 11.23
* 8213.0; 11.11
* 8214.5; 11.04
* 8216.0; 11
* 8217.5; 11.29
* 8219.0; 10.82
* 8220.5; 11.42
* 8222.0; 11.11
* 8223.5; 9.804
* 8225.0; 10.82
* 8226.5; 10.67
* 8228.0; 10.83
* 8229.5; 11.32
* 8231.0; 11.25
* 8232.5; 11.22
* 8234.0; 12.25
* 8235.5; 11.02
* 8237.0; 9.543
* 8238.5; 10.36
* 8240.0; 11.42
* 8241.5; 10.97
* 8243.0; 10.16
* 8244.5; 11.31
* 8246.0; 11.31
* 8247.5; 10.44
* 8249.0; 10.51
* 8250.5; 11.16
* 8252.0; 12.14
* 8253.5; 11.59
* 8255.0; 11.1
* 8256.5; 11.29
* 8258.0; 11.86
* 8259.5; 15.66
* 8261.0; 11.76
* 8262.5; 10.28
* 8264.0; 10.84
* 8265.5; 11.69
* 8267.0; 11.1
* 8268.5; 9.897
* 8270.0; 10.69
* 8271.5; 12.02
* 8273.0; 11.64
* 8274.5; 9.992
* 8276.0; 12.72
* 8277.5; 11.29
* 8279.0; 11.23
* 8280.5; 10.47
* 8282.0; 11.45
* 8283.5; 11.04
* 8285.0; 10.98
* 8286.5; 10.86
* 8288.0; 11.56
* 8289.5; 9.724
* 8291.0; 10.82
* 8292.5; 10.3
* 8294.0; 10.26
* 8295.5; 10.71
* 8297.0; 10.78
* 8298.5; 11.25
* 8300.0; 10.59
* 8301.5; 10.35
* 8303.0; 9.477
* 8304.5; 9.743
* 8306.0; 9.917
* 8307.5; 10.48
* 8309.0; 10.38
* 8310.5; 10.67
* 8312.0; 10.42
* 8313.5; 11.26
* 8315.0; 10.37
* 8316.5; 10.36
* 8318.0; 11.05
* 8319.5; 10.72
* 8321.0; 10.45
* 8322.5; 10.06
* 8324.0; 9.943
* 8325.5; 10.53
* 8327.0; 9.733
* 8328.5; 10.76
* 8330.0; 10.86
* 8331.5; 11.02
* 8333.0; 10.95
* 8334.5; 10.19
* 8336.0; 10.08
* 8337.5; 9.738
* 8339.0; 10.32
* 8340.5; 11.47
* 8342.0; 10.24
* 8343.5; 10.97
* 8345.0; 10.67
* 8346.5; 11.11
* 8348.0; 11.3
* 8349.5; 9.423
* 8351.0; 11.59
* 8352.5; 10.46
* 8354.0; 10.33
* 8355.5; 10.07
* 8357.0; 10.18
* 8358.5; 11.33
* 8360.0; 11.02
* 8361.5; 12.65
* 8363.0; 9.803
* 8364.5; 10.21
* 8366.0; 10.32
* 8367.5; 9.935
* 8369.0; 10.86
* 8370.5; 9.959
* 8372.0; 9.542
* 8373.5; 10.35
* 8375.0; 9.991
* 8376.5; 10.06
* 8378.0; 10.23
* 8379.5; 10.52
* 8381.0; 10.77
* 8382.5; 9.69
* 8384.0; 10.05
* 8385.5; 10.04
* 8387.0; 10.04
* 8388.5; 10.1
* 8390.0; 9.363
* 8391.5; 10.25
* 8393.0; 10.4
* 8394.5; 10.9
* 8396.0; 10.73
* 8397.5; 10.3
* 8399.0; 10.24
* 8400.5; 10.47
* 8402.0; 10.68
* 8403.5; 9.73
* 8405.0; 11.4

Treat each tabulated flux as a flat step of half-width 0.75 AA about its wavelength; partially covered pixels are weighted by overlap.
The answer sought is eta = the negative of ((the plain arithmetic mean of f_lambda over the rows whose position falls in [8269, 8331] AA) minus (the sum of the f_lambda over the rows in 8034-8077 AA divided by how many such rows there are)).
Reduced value 0.4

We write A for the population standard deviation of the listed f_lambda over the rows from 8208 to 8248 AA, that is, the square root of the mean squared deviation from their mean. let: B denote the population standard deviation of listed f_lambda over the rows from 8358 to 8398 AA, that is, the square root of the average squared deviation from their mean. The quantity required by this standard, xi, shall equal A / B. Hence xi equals 0.9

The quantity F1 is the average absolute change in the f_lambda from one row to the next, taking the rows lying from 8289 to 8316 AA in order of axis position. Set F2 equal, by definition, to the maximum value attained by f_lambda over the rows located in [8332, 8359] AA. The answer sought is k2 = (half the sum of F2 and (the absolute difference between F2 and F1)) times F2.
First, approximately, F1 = 0.46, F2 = 11.59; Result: 132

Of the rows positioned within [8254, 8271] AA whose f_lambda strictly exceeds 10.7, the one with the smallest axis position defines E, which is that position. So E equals 8255.0 AA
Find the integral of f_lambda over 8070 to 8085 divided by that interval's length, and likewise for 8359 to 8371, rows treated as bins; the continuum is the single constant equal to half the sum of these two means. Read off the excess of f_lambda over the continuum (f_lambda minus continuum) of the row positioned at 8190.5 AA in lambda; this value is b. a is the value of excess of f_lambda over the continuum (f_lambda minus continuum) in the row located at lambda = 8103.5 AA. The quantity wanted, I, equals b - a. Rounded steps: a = 2.9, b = -0.4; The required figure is -3.3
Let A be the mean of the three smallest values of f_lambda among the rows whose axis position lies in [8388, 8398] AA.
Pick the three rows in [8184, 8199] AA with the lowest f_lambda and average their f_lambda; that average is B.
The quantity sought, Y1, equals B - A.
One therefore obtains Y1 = 0.28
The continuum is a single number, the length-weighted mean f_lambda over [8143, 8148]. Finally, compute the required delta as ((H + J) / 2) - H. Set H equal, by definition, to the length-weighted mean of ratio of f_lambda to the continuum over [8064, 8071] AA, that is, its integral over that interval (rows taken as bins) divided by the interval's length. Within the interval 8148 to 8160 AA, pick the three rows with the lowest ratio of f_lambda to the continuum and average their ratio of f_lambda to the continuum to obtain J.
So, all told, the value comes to -0.024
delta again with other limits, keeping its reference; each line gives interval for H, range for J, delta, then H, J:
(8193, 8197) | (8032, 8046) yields 0.002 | 0.88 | 0.886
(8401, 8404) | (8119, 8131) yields 0.028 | 0.84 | 0.892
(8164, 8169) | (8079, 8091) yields -0.043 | 0.92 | 0.833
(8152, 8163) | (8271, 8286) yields -0.043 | 0.94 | 0.854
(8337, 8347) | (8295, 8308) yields -0.038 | 0.87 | 0.791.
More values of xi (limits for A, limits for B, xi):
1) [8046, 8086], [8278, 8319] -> 0.6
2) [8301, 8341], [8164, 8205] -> 0.3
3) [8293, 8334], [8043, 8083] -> 1.5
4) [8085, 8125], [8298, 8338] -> 3.3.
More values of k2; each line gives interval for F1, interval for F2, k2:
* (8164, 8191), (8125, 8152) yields 347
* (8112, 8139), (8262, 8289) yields 156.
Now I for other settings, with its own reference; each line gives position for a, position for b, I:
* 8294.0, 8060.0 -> 1.2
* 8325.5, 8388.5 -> -0.4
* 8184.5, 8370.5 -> -0.1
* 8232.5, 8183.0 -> 0.1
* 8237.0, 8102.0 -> 0.5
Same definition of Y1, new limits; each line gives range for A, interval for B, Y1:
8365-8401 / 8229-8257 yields 0.49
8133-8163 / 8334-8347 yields -0.44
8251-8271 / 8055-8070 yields 0.50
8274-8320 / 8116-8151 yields 0.77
